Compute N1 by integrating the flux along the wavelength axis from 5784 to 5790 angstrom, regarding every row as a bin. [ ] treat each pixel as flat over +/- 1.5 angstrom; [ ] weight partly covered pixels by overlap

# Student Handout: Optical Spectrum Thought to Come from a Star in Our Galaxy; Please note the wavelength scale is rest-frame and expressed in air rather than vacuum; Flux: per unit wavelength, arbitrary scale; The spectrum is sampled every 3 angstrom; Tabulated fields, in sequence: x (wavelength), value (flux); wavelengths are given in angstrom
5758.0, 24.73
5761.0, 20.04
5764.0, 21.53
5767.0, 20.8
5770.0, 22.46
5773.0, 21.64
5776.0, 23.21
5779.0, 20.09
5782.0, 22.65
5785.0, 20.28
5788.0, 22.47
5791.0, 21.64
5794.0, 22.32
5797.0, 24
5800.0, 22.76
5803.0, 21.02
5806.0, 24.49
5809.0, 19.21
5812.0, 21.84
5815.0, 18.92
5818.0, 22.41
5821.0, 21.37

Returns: 129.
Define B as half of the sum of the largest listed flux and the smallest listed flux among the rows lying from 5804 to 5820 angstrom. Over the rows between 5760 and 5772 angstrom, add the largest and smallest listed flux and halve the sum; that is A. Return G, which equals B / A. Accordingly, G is 1.02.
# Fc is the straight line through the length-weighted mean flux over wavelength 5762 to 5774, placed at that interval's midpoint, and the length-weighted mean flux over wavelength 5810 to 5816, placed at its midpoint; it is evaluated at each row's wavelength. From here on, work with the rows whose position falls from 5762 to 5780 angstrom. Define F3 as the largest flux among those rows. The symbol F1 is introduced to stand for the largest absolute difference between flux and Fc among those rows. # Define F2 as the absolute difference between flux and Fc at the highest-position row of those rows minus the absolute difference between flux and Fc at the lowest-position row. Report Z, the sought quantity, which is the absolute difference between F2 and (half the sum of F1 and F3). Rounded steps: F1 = 1.9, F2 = 1.1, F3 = 23.21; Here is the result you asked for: 11.5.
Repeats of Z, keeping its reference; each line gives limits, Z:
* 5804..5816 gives 16.7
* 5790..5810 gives 13.6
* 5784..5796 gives 11.3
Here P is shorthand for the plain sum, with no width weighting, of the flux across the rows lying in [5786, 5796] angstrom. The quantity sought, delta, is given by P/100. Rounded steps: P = 66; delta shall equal 0.66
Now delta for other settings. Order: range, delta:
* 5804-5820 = 1.07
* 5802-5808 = 0.46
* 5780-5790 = 0.65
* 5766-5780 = 1.08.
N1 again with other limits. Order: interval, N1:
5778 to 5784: 128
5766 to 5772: 130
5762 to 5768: 127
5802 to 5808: 136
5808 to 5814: 123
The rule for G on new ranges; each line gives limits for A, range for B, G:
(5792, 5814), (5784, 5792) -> 0.98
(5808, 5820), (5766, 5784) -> 1.05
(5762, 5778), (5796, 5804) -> 1.02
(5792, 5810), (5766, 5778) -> 1.01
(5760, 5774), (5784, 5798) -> 1.04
